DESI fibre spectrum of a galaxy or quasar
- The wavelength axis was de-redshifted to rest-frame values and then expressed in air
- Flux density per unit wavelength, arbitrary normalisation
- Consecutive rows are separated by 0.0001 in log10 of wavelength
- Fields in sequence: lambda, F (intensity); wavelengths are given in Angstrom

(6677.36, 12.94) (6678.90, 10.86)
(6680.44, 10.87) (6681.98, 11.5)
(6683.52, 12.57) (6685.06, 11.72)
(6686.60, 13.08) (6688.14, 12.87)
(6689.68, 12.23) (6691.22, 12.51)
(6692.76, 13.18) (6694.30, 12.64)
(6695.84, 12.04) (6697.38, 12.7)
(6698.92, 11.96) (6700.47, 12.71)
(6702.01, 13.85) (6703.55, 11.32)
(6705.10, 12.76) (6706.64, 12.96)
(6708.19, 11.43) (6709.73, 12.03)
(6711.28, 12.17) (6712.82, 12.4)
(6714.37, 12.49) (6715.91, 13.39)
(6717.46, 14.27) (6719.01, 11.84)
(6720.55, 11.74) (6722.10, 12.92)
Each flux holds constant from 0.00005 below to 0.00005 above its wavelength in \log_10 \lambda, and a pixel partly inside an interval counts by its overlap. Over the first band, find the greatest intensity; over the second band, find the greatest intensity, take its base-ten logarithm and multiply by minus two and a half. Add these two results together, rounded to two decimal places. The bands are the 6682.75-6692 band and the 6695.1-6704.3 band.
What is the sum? 10.23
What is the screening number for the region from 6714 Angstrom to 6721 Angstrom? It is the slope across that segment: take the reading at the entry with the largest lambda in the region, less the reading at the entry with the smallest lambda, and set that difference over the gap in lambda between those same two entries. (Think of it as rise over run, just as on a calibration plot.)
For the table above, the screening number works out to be -0.12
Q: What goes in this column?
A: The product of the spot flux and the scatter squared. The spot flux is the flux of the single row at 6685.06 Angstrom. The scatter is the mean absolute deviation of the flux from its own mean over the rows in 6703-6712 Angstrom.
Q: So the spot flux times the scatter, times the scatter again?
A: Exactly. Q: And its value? 3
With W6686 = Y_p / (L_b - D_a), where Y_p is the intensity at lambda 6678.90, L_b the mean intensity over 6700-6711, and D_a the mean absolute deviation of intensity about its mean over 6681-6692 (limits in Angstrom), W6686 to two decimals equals 0.91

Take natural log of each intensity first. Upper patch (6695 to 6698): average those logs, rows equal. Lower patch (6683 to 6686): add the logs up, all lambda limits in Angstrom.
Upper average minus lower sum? -2.48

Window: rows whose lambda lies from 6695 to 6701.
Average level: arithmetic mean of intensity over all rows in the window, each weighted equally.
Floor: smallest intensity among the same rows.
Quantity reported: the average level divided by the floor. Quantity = 1.03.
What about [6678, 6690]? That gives 1.10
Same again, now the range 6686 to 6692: 1.04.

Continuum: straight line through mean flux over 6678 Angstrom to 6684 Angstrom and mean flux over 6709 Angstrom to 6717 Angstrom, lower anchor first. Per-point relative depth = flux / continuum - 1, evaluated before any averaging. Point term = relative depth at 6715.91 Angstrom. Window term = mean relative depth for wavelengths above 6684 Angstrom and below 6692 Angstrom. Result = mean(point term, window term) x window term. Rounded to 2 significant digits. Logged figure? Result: 0.0045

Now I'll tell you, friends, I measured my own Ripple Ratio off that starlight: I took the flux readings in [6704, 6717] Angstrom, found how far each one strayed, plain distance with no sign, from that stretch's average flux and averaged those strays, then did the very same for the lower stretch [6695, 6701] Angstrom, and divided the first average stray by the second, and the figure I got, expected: 1.27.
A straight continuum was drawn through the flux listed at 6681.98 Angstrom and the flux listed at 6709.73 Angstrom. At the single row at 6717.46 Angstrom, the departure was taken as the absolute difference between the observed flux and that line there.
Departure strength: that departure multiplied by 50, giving 105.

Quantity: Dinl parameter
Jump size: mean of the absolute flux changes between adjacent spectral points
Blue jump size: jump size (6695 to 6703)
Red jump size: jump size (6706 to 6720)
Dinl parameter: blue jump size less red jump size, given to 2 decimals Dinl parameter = -0.03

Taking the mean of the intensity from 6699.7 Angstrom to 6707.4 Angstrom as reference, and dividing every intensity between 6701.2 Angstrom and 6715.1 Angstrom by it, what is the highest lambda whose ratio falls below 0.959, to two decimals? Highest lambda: 6711.28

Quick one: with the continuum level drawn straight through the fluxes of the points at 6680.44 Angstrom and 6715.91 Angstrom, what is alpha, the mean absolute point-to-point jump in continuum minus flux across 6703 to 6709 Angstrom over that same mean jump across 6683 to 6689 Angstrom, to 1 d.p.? 1.2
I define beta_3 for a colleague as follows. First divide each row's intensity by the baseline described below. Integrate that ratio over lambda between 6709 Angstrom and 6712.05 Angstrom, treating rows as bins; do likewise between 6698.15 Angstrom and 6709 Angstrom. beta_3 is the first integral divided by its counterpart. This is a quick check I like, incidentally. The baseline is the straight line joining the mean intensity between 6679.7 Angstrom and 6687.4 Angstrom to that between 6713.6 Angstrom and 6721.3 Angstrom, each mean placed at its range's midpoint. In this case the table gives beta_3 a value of 0.27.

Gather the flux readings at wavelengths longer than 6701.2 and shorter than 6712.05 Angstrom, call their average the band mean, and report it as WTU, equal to 12.4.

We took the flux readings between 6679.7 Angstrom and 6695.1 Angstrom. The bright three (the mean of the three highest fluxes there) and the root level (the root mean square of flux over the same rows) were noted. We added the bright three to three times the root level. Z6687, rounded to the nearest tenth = 50.1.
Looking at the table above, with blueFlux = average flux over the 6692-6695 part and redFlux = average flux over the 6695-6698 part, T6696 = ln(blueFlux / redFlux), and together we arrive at 0.04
